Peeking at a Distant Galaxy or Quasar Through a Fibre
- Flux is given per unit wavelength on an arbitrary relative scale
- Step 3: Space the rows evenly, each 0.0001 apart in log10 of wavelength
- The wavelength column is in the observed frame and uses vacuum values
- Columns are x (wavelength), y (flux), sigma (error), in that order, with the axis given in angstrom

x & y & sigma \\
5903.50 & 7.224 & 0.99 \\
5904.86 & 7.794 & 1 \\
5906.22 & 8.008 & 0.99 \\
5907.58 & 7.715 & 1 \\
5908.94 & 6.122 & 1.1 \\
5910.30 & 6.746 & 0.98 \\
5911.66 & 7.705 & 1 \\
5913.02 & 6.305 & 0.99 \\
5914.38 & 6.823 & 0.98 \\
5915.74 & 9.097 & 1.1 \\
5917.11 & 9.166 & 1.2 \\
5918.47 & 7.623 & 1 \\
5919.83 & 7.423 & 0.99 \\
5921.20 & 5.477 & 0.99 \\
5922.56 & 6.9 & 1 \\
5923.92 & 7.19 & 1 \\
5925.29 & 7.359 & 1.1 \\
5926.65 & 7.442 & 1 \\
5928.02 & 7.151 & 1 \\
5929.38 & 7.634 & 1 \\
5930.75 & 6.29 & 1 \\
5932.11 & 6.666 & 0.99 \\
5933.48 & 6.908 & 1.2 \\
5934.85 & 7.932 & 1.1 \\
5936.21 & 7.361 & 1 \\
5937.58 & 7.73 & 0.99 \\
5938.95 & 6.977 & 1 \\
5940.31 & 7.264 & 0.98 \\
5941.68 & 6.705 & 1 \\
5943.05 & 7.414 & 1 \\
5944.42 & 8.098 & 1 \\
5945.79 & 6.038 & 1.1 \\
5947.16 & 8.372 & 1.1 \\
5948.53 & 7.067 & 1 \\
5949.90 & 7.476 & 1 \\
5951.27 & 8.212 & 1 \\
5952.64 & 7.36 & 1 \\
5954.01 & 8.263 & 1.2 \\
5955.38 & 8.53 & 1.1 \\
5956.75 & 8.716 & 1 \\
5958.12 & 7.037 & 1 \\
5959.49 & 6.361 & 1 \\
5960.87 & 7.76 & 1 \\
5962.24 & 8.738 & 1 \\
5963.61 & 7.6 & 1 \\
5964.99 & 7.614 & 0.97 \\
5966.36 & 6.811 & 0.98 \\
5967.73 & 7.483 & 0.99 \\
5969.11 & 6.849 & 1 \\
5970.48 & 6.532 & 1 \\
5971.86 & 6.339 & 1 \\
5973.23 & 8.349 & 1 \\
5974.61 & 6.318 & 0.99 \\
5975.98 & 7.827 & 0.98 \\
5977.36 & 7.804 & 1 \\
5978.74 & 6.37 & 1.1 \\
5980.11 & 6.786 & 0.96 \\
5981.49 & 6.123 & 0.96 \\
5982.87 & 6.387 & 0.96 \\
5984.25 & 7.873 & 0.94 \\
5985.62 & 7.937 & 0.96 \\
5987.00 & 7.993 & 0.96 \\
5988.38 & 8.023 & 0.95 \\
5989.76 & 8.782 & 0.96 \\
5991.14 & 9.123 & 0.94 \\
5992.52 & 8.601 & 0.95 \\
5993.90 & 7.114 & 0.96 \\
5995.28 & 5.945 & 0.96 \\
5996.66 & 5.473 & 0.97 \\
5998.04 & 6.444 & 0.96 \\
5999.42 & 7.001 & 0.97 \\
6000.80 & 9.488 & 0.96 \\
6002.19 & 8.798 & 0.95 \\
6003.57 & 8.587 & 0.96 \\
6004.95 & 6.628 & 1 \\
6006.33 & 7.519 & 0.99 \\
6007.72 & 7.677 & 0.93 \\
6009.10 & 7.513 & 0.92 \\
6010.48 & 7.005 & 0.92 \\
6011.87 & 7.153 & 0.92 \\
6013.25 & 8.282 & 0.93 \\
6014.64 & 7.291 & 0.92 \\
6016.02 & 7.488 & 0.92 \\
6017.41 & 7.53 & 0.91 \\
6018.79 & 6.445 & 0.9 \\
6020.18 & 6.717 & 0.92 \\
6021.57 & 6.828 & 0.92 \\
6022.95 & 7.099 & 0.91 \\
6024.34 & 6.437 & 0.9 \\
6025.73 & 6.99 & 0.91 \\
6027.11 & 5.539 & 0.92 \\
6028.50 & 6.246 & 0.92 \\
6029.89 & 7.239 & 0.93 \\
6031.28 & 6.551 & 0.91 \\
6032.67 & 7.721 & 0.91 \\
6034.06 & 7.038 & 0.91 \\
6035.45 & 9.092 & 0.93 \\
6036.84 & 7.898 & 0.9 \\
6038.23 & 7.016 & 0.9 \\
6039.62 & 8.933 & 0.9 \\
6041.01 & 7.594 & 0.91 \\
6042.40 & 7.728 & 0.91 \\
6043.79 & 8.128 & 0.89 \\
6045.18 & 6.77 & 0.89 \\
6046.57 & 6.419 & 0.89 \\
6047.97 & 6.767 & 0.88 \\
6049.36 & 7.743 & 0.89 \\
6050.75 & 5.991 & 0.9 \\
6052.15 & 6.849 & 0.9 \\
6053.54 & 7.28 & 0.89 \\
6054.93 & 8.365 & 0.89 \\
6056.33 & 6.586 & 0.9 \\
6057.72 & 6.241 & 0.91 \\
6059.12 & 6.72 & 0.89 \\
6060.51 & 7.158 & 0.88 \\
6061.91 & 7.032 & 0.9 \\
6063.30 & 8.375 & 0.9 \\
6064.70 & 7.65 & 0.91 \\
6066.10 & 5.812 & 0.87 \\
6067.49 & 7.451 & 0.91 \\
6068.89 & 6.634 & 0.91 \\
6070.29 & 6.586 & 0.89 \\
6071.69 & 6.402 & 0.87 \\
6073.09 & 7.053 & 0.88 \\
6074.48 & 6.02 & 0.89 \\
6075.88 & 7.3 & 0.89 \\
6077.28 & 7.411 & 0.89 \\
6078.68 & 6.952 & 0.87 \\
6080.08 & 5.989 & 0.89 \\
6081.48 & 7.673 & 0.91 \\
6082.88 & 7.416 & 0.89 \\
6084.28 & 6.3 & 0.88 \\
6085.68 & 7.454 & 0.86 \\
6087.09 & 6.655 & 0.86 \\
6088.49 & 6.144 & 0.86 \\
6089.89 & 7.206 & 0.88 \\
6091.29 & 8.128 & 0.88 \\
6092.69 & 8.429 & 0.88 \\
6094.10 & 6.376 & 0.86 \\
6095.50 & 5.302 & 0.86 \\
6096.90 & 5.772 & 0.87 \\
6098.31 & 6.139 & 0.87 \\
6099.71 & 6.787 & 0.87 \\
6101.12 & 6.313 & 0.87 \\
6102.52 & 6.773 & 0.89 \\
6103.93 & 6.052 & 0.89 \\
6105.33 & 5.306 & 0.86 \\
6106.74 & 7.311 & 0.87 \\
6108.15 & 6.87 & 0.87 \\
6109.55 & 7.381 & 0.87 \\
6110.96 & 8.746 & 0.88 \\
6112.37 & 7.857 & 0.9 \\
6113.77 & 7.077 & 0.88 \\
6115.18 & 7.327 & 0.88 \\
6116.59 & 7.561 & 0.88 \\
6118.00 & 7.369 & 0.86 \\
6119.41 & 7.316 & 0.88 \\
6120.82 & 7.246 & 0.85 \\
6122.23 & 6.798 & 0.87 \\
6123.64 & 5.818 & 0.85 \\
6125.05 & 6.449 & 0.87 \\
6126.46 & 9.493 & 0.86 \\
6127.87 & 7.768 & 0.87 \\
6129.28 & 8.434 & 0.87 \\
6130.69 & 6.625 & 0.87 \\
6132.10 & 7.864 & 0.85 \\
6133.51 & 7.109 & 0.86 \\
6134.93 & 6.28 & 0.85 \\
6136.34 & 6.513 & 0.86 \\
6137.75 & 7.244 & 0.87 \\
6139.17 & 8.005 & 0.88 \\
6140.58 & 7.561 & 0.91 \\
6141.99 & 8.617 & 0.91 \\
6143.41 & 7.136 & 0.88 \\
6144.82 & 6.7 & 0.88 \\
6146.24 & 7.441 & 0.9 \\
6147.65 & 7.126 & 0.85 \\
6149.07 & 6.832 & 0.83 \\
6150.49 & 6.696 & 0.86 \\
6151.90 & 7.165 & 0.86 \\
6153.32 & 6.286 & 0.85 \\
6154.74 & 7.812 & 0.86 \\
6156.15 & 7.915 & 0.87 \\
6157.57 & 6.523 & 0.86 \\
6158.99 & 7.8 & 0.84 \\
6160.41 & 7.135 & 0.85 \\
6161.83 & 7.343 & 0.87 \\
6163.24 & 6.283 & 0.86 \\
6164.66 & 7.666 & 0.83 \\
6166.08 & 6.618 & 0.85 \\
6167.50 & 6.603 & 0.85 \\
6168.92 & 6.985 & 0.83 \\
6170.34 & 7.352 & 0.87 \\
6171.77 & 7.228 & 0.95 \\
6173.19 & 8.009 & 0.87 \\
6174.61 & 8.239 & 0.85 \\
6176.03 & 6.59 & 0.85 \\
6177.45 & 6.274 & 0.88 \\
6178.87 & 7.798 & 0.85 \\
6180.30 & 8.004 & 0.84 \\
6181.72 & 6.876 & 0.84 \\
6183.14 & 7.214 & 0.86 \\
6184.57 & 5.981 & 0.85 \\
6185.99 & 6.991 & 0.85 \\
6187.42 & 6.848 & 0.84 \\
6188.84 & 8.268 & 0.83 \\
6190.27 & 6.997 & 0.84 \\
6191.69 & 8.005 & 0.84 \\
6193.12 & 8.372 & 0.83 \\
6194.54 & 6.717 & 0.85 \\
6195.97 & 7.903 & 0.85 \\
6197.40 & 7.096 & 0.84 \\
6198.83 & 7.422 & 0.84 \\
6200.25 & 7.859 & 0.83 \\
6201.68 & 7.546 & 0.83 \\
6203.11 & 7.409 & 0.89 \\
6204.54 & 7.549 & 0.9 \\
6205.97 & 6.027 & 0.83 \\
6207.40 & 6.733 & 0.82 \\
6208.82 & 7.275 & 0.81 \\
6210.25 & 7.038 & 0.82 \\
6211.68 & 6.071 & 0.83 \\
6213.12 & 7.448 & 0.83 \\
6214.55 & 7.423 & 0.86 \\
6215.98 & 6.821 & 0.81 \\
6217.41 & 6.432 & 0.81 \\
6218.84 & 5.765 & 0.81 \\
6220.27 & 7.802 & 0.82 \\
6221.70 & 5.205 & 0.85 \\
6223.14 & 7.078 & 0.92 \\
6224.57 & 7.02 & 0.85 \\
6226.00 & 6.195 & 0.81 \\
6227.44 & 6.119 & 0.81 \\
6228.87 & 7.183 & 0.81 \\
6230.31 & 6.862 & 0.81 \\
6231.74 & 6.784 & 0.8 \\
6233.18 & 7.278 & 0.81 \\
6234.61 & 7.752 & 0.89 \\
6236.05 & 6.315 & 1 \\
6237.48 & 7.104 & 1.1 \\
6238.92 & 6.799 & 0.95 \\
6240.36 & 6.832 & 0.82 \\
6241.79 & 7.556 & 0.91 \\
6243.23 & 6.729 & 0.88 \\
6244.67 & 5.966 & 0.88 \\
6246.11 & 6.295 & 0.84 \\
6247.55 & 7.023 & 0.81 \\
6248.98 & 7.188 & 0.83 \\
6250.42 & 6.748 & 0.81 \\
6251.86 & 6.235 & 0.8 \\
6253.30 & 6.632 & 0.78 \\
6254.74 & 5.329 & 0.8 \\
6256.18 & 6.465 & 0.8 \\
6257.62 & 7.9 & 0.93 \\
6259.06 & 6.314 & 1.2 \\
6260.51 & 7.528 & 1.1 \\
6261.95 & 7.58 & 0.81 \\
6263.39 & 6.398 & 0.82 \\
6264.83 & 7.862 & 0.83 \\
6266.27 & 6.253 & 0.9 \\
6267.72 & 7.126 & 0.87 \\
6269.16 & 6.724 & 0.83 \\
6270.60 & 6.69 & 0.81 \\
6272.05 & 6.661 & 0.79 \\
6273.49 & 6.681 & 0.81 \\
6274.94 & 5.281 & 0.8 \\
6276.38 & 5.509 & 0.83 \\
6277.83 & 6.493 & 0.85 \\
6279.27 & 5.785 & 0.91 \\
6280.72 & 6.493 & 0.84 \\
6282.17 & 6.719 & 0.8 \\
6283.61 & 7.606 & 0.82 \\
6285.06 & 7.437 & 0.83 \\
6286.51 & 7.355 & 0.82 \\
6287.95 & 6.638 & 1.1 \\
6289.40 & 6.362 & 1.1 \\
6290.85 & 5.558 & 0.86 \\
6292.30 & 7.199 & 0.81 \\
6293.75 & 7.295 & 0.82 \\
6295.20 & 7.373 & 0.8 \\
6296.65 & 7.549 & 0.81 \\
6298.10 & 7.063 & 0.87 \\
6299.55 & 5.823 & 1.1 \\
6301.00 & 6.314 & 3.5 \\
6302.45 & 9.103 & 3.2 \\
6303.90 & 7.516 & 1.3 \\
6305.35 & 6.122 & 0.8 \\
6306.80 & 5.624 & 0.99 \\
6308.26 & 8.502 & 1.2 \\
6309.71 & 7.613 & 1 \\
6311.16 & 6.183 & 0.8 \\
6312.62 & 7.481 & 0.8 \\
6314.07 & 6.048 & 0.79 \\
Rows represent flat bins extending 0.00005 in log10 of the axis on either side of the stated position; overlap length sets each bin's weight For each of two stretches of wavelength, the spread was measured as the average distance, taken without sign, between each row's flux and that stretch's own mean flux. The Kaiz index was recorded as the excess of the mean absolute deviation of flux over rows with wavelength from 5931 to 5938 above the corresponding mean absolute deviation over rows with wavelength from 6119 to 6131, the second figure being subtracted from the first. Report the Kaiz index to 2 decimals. -0.40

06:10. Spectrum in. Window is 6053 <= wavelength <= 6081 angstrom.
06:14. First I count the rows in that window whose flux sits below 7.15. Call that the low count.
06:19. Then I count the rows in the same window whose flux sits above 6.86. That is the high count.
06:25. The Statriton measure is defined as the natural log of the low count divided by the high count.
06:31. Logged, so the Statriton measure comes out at 0.09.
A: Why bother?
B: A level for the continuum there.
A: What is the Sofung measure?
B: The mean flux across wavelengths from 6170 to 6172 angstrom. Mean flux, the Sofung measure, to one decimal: 7.3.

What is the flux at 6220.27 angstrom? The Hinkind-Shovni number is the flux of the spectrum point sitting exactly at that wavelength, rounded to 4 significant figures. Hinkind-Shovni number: 7.802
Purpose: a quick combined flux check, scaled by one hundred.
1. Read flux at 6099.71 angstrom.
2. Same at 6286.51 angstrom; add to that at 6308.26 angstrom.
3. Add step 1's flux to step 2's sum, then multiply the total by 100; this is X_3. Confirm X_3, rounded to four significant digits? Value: 2264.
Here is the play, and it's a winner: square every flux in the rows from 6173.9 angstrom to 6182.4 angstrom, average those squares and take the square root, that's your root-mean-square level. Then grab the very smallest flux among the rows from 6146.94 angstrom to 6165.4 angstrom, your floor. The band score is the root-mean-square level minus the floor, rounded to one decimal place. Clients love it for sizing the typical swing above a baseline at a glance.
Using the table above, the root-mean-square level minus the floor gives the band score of 1.1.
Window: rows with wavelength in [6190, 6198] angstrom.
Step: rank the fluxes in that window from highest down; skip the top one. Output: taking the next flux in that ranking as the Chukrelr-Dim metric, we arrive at 8.005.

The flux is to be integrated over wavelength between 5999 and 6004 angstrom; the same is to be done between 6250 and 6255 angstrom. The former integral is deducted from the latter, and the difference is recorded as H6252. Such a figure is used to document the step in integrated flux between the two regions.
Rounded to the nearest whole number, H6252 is -11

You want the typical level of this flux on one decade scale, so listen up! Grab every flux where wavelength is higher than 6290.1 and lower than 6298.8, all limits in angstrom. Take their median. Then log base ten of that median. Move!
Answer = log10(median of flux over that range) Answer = 0.86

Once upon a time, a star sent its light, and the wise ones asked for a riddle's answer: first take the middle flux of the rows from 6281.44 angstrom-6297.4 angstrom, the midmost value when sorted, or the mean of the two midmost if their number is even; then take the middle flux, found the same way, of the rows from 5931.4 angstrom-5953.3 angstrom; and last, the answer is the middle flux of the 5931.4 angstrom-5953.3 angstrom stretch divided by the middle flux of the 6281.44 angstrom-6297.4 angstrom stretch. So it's 1.01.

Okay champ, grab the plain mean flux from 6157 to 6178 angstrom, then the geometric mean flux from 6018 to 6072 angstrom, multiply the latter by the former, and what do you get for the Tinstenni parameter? 50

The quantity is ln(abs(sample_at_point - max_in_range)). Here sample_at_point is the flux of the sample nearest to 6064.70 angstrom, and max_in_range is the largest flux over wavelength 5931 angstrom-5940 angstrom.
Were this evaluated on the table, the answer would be -1.27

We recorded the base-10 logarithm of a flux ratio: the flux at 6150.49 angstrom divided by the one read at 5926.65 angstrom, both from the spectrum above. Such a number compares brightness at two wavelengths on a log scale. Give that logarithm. -0.046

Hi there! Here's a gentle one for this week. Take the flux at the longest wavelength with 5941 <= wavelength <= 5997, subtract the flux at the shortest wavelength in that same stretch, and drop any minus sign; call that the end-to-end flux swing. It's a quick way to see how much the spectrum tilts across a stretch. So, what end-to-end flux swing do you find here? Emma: 1.2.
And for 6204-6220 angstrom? 1.8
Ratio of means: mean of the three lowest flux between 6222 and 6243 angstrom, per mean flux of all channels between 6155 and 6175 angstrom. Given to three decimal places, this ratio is 0.855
